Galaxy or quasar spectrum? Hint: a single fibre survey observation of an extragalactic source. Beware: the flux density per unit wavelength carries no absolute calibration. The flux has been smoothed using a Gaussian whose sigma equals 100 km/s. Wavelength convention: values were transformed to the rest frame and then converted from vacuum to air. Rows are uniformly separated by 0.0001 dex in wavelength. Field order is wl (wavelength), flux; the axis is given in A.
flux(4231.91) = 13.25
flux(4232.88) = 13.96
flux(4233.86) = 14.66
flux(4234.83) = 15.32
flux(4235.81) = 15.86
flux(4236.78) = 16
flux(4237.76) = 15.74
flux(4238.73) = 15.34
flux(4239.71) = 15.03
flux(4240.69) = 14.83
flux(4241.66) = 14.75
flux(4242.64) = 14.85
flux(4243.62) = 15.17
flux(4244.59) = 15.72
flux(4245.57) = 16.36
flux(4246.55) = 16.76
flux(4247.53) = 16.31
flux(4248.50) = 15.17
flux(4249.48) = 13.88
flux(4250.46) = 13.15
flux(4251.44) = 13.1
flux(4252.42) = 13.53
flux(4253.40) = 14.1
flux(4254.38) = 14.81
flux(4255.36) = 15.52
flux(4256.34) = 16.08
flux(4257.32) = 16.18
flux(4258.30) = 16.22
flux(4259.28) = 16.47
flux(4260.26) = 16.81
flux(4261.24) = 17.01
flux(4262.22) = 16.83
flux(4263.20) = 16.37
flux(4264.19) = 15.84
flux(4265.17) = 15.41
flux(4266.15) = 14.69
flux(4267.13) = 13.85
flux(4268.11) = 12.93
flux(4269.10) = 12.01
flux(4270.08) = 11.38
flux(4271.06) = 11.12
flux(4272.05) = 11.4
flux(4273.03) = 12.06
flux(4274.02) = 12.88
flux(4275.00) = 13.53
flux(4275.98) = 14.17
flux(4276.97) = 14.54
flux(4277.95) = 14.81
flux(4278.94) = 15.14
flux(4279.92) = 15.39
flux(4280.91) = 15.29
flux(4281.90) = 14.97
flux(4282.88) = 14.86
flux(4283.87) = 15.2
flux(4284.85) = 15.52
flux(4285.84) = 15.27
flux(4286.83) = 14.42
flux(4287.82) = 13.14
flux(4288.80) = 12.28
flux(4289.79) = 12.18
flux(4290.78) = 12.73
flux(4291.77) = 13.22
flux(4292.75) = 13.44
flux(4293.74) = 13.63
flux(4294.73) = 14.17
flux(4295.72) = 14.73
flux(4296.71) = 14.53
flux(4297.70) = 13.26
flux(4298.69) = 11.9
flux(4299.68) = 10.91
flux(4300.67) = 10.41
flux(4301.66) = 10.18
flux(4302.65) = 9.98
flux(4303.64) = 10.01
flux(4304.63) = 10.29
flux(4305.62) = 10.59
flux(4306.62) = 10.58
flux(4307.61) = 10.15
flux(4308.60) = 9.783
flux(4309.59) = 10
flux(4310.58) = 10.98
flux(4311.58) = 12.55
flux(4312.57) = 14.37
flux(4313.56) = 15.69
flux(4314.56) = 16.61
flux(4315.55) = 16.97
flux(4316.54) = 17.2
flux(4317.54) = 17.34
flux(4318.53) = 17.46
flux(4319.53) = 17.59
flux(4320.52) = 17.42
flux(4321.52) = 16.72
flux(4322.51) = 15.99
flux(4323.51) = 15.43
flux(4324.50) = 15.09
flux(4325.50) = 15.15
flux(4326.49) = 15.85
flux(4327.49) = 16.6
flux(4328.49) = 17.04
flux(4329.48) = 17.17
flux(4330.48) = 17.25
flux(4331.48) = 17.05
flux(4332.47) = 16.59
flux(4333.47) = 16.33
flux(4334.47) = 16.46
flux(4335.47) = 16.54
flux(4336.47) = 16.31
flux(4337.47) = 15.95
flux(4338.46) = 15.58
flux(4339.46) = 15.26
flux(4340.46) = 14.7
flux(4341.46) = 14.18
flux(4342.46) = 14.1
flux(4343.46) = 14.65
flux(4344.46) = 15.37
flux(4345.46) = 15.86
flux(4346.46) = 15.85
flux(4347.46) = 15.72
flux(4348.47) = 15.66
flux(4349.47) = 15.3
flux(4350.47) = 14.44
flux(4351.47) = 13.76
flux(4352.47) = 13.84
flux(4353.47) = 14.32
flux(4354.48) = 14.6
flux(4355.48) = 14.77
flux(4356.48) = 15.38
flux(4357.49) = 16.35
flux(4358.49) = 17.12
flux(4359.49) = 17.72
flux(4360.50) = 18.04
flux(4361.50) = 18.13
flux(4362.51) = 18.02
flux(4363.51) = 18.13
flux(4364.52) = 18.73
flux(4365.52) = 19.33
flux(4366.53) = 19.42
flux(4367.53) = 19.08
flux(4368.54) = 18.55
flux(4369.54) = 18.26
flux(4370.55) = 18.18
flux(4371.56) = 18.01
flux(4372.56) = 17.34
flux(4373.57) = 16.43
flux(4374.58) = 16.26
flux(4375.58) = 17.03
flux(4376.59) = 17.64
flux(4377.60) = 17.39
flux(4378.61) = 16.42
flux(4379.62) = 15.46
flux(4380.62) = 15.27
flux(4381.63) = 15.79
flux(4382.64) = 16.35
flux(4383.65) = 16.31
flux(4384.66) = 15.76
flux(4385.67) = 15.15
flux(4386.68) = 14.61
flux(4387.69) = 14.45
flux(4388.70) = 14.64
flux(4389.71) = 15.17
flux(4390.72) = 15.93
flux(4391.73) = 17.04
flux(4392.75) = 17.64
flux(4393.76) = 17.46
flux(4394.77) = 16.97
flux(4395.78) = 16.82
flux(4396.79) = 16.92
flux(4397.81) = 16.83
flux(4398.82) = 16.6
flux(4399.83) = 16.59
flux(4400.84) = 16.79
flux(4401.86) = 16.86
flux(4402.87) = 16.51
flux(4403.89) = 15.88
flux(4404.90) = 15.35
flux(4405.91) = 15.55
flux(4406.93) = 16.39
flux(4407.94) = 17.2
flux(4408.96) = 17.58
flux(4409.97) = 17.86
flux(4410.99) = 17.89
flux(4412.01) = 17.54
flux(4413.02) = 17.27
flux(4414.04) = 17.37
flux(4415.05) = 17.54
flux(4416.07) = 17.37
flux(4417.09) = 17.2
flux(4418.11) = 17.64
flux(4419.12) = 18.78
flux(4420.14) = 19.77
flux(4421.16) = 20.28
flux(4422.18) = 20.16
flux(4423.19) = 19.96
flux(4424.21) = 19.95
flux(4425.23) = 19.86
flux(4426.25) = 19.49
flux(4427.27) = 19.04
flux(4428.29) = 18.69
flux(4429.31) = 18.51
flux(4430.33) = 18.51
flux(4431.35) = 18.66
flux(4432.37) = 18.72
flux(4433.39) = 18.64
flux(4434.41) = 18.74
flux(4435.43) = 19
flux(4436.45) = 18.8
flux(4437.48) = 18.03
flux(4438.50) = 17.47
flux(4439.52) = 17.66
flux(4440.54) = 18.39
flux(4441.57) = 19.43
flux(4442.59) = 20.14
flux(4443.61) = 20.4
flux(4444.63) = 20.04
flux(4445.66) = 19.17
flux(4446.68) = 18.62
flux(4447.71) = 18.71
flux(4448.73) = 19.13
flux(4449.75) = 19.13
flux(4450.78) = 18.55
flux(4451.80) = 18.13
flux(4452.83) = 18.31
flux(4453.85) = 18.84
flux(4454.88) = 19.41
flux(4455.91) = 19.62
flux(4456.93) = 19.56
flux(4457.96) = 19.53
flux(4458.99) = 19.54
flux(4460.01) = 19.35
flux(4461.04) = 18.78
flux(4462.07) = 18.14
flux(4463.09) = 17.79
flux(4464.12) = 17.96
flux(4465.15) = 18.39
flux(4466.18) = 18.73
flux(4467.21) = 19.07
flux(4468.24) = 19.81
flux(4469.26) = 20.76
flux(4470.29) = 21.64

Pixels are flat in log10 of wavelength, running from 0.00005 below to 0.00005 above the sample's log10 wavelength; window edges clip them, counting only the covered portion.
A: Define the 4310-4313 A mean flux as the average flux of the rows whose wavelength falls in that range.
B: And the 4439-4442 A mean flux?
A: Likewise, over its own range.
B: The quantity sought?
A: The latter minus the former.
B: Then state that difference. 5.9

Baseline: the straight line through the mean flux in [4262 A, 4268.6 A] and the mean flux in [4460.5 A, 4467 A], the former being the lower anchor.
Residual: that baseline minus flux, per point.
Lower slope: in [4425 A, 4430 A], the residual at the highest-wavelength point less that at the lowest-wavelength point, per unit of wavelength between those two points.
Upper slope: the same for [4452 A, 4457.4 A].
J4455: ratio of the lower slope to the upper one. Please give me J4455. -1.2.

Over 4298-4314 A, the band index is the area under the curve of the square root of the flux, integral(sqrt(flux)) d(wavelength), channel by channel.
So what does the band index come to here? 53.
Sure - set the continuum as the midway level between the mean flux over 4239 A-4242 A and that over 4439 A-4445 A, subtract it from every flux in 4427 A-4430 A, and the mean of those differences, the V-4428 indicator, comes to 2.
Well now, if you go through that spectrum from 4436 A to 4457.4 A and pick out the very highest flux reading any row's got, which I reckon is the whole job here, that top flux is 20.4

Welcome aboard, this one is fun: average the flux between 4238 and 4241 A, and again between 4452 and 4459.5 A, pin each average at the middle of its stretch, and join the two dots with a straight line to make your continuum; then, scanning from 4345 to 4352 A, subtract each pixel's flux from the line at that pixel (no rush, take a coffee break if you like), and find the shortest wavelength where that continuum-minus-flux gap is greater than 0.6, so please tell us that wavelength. 4345.46 A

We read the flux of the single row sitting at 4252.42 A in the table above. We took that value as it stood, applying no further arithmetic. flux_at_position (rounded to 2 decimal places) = 13.53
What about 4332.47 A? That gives 16.59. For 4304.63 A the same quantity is 10.29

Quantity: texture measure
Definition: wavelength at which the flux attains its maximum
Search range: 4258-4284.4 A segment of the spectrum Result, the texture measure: 4261.24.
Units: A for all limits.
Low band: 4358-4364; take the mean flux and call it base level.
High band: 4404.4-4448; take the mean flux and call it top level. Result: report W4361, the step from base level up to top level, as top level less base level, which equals 1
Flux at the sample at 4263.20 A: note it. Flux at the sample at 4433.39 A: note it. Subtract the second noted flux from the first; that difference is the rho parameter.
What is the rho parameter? -2.3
